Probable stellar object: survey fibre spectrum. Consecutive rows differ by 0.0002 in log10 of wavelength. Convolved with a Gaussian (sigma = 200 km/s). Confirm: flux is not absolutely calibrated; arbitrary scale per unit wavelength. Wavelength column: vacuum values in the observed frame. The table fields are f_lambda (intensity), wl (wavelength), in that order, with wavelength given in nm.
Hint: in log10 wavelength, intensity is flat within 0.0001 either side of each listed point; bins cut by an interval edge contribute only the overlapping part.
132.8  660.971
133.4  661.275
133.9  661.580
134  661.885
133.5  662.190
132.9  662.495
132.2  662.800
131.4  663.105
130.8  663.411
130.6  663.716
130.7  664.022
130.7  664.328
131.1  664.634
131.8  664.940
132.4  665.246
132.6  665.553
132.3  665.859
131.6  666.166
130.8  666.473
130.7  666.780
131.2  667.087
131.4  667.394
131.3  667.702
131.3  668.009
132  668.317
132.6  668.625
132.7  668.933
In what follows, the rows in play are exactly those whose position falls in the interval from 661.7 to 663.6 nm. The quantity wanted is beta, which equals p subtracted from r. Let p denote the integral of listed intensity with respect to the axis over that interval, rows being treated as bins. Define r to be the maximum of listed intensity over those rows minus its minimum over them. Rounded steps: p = 252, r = 3.2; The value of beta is -248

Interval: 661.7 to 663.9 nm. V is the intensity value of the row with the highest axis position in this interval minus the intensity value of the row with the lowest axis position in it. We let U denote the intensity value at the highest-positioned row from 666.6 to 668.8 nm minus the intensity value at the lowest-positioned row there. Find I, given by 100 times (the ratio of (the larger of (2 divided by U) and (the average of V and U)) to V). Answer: -31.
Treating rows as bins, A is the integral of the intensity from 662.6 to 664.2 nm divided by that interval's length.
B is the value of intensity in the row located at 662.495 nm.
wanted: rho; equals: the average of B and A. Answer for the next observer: 132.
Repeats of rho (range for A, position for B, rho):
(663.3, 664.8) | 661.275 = 132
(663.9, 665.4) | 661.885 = 133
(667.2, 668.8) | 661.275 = 133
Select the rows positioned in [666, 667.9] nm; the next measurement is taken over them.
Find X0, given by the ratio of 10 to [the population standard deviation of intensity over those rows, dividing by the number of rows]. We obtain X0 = 31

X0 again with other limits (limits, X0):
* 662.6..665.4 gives 15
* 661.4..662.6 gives 23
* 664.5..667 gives 14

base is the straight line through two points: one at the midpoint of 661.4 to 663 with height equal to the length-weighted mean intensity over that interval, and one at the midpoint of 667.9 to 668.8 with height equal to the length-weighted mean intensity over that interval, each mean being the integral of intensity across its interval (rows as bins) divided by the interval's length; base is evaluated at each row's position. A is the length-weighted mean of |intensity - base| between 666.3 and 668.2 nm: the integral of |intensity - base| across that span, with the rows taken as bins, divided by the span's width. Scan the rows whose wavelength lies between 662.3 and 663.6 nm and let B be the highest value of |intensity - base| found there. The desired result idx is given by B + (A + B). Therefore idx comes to 5.38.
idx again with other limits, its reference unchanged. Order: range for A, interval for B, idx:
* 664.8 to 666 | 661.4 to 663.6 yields 4.65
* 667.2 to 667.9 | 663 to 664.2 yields 5.39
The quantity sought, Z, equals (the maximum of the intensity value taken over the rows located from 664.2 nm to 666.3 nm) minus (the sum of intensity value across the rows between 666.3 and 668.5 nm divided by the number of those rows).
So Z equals 1.4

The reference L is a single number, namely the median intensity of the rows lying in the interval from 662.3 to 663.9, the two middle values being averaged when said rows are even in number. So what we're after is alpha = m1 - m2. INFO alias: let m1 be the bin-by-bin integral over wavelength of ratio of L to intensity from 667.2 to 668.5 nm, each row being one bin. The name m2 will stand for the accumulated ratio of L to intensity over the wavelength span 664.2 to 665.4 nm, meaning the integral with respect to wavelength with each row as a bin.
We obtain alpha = 0.10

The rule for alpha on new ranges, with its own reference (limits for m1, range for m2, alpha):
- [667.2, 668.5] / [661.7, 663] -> 0.02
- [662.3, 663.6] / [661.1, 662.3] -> 0.12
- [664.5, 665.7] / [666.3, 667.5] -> -0.01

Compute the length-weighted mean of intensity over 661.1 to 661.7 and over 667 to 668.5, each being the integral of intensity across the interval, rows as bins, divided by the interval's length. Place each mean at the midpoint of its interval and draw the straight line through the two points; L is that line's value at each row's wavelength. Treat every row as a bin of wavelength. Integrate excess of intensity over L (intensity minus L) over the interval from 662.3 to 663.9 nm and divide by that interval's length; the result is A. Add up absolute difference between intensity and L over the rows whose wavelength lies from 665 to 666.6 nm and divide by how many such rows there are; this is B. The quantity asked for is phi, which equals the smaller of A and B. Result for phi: -1.4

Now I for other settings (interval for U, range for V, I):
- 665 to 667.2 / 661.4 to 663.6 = 54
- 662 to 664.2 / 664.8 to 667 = 65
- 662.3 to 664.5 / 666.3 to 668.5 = -42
